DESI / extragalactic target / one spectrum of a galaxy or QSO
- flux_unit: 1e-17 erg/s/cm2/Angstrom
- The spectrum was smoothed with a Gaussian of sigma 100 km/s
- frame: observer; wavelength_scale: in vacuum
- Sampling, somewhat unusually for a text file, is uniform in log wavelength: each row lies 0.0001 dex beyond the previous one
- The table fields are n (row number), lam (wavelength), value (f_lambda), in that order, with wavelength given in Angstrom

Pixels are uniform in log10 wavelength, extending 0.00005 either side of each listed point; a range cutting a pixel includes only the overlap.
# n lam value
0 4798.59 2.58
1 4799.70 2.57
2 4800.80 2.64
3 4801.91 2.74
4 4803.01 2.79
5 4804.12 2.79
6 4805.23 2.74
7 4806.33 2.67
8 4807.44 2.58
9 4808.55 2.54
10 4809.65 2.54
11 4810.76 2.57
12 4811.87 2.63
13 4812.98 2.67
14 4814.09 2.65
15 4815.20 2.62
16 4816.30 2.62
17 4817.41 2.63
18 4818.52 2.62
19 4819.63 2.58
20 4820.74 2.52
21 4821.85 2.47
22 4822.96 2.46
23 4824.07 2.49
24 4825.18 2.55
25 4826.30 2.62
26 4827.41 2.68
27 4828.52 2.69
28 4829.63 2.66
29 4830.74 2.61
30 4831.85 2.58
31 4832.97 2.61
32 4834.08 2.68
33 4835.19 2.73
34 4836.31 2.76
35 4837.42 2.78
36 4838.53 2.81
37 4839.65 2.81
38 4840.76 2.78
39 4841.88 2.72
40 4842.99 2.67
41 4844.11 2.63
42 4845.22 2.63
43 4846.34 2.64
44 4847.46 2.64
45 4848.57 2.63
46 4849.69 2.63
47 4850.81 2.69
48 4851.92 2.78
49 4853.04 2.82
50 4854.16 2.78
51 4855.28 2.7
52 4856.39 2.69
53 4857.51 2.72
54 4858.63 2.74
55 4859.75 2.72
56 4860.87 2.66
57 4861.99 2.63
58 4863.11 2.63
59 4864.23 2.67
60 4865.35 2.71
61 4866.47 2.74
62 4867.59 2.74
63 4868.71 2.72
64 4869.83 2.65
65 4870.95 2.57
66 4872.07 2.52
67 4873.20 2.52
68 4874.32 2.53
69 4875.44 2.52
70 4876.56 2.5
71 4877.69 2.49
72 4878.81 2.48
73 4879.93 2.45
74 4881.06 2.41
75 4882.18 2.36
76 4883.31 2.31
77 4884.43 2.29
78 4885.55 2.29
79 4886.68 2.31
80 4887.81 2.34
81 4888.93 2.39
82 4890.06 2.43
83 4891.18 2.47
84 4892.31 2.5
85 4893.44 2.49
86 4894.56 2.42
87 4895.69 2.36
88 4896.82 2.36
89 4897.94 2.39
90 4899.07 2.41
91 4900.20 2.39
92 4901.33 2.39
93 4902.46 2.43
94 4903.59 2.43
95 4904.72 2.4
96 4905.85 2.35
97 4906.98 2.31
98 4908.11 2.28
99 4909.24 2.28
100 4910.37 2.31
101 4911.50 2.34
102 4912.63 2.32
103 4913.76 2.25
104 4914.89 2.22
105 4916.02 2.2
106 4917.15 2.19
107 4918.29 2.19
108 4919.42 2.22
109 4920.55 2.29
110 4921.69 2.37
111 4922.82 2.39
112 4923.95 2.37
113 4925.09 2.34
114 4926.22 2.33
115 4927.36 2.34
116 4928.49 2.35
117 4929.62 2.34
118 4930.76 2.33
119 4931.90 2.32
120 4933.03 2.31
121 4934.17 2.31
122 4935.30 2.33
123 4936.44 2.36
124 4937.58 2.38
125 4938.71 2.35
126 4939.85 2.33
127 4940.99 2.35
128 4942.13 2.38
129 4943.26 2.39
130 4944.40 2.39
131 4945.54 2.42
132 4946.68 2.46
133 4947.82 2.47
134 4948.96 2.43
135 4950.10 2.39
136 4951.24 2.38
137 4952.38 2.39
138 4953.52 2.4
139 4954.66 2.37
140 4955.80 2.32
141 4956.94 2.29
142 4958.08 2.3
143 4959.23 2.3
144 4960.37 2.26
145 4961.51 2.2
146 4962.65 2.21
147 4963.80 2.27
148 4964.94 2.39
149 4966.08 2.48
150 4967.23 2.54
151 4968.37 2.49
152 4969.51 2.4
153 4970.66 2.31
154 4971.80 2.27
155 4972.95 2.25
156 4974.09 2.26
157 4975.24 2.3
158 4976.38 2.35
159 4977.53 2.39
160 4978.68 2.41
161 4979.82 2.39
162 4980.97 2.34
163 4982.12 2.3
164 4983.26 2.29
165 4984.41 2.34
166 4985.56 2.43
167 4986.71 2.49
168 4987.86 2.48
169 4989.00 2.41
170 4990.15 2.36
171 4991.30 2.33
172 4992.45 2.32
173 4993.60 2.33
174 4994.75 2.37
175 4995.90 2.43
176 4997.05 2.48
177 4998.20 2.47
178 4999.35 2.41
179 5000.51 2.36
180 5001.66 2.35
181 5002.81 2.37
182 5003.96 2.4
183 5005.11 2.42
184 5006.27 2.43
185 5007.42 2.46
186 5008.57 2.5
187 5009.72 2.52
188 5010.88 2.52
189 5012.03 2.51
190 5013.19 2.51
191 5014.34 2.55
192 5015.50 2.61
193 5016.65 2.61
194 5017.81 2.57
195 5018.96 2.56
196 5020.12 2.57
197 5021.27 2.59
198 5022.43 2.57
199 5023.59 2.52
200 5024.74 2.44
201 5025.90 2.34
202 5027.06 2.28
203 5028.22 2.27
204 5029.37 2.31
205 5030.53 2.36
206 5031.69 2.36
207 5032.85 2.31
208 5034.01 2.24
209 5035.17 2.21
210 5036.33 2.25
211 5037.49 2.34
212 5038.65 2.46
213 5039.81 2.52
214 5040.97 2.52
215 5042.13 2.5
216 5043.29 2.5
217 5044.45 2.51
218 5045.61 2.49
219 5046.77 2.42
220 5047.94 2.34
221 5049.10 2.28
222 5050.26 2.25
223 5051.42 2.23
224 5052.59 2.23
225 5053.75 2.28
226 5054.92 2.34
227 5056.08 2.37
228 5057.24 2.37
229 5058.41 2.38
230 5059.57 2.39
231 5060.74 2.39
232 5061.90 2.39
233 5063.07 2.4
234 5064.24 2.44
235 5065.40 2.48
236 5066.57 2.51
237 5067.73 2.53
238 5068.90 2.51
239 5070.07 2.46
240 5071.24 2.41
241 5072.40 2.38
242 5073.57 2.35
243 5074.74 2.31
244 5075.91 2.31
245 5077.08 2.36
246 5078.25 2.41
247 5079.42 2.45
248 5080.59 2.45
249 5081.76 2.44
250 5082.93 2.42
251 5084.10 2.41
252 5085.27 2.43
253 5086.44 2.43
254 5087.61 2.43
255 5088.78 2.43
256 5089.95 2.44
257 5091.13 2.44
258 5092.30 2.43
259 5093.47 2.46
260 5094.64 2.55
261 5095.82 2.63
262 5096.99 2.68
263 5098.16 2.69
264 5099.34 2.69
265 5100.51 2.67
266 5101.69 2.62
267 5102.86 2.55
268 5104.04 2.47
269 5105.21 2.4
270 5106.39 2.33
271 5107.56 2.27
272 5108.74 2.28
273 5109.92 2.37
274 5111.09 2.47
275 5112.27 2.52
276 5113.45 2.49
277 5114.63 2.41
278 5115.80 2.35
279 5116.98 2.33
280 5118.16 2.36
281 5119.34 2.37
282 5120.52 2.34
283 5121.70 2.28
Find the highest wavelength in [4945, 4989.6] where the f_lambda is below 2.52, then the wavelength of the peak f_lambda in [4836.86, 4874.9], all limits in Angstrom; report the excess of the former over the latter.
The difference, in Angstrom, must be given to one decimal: 136.0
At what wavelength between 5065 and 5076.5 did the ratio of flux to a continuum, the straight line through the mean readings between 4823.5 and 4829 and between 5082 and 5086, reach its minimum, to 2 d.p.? 5074.74 Angstrom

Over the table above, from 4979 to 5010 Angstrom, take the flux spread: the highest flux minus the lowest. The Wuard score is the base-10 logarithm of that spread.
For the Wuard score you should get -0.64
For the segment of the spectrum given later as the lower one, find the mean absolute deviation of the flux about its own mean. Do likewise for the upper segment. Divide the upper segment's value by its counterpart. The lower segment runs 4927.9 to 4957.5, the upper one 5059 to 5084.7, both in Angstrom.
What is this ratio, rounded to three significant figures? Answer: 1.25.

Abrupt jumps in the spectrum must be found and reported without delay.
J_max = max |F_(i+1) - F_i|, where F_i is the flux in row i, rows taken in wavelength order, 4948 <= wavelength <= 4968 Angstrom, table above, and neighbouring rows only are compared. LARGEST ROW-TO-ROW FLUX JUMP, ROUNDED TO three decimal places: 0.120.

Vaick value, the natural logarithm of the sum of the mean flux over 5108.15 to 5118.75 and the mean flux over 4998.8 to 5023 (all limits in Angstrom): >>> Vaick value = 1.59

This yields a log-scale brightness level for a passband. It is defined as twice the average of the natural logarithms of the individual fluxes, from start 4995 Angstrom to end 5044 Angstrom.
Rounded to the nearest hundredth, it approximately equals 1.78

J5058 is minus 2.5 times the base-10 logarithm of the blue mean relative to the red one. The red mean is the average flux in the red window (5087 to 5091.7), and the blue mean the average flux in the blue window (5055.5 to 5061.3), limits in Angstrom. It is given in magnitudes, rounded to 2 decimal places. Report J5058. 0.02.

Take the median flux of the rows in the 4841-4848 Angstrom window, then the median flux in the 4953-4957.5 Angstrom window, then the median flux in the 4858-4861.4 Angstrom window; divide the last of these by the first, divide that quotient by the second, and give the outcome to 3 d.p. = 0.439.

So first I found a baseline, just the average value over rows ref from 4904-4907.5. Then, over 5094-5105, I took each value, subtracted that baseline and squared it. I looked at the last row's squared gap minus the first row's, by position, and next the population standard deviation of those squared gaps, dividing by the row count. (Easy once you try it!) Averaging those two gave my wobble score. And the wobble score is 0.0050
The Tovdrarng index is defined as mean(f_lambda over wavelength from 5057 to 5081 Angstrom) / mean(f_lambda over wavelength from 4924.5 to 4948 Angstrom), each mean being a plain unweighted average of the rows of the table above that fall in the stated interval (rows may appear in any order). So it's 1.02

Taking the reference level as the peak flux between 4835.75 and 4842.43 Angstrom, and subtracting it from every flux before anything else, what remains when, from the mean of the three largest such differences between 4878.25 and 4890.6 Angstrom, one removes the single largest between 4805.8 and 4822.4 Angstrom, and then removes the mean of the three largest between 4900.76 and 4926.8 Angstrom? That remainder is 0.17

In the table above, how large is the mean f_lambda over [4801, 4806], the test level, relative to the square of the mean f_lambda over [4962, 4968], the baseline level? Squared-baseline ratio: 0.49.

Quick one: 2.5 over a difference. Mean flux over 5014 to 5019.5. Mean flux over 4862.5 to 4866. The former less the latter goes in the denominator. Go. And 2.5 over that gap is -28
